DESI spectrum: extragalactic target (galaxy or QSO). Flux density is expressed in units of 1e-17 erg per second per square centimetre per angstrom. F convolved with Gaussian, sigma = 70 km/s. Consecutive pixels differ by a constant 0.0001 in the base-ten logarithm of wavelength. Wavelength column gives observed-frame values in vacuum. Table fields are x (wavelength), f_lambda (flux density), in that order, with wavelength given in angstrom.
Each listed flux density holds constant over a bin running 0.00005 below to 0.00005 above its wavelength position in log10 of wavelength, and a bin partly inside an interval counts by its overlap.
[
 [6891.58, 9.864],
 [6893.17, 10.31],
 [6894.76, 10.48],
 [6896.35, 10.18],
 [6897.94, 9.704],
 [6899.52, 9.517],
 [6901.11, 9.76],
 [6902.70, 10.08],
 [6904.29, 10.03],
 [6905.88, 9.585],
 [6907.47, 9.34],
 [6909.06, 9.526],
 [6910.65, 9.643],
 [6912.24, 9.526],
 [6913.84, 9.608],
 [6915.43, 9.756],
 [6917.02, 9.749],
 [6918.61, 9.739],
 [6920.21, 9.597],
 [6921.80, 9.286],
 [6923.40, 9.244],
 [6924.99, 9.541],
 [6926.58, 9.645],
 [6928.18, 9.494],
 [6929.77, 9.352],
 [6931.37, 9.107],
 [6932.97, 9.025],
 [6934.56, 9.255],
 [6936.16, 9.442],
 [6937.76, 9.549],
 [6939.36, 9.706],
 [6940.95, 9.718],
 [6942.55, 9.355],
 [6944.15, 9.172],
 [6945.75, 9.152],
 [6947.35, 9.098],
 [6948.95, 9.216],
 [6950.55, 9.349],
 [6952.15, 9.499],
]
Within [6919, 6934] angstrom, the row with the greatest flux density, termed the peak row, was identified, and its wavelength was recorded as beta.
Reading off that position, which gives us 6926.58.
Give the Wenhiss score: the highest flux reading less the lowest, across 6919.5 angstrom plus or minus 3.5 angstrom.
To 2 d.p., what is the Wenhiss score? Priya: 0.46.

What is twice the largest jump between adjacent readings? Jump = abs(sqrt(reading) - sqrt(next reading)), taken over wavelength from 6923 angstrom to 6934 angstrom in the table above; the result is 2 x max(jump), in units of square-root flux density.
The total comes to 0.10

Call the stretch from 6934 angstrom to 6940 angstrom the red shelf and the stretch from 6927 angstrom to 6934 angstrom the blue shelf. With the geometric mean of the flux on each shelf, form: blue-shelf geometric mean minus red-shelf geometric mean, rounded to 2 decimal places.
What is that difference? -0.24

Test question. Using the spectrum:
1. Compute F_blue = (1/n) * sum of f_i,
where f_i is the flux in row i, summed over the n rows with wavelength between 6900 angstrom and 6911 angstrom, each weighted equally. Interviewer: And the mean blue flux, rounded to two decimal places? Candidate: 9.71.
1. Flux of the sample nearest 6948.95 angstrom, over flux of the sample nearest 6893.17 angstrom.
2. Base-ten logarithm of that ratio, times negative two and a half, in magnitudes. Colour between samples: 0.122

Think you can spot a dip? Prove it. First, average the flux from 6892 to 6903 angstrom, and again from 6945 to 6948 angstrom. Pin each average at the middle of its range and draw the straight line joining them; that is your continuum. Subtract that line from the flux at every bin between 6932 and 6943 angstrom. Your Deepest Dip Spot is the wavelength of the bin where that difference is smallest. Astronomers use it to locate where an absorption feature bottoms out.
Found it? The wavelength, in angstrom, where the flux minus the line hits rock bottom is 6932.97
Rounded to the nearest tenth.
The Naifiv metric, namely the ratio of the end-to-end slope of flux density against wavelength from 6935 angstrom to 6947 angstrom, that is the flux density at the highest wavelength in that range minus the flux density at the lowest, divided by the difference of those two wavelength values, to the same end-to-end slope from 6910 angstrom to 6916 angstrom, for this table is -1.3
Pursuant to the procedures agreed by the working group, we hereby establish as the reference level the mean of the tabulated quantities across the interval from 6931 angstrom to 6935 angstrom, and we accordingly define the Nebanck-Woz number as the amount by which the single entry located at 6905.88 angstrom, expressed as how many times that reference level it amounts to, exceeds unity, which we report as 0.050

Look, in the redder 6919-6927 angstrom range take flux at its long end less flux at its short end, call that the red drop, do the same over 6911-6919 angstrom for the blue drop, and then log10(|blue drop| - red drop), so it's -0.8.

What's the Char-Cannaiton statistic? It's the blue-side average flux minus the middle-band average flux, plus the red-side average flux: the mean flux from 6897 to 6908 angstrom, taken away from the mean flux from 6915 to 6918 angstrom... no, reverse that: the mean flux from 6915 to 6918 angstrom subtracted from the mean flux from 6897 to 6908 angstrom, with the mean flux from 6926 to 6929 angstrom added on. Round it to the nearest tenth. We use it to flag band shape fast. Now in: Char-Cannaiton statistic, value 9.5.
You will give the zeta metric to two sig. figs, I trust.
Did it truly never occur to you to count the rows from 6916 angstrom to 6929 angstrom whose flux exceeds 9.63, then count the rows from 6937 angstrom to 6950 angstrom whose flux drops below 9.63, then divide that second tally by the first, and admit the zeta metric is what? 2.0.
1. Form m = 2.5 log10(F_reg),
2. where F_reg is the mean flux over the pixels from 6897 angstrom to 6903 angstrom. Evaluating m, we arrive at 2.47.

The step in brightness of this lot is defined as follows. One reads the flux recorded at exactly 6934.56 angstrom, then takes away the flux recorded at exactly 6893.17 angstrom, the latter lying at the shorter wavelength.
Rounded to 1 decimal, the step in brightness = -1.1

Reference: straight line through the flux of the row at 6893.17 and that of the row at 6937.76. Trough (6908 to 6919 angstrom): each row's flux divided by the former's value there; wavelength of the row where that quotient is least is 6909.06 angstrom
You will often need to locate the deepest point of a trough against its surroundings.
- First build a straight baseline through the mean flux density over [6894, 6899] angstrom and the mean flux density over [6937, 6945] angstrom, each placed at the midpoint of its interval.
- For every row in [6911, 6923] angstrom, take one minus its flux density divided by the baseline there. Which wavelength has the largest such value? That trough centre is 6921.80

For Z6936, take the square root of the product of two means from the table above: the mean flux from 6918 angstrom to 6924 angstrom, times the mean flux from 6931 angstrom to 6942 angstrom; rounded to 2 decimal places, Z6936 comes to 9.43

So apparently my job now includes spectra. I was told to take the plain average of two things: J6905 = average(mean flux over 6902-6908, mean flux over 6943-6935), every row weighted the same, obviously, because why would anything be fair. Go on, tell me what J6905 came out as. 9.66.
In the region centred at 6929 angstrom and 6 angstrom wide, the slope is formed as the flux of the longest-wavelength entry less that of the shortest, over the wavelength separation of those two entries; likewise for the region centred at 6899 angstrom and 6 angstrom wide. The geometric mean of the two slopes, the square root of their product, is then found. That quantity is 0.100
